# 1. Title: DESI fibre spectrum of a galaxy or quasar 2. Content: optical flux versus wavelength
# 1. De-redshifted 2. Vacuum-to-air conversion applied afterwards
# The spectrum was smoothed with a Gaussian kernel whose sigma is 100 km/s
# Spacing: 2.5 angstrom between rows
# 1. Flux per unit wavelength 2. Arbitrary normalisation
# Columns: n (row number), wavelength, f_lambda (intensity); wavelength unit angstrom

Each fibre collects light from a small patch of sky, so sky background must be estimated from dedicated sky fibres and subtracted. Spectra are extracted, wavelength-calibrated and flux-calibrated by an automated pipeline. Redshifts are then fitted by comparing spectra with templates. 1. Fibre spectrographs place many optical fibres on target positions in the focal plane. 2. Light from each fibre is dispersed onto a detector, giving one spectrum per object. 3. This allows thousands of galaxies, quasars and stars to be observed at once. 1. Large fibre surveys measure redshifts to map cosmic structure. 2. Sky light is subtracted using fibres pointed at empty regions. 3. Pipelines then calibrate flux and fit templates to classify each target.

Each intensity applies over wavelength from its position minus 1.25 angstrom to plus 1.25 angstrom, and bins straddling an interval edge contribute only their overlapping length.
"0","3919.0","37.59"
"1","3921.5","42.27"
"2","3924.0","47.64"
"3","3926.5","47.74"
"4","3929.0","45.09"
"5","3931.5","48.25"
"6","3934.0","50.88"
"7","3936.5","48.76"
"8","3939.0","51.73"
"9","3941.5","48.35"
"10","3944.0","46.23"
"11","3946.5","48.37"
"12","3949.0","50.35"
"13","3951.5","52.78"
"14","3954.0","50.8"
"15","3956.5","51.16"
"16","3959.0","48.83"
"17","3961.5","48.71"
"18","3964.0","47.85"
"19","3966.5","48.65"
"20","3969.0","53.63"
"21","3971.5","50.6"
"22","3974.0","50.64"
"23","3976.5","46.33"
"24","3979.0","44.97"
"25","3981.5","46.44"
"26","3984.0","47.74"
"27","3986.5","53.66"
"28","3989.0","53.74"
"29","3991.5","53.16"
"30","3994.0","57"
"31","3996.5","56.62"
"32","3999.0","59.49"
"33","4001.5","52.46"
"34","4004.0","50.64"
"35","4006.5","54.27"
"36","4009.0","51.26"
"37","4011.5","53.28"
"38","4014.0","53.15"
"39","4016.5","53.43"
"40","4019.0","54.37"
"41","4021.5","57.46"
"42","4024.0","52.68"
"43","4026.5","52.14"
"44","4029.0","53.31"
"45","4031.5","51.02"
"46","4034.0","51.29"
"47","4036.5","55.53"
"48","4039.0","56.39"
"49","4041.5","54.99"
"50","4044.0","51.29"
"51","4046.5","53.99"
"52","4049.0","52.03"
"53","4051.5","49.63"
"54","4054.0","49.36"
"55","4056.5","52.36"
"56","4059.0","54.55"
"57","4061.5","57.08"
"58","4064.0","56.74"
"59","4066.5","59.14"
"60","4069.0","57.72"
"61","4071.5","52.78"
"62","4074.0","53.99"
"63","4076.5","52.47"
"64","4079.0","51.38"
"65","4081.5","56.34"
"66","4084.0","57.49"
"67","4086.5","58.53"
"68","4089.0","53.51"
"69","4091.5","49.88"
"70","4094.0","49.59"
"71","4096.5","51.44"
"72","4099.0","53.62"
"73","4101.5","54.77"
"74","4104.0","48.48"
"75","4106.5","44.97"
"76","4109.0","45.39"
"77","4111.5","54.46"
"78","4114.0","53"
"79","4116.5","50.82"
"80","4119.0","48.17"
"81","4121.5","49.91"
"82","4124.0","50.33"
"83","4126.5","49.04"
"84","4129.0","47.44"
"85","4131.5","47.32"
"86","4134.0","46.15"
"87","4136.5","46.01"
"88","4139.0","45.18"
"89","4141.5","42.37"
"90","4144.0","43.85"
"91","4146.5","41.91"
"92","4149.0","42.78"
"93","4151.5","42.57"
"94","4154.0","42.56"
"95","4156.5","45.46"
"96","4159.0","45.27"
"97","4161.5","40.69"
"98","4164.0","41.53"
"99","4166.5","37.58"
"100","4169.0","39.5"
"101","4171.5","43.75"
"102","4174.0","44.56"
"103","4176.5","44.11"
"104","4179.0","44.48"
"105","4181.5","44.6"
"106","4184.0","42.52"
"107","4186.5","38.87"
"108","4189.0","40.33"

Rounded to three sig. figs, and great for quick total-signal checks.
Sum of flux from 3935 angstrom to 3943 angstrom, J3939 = 149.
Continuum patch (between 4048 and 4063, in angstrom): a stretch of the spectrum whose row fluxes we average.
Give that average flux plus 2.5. 55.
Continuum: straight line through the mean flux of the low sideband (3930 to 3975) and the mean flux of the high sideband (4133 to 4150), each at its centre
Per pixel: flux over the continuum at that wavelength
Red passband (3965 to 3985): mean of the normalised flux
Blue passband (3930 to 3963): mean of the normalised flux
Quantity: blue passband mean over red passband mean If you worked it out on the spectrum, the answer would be 1.00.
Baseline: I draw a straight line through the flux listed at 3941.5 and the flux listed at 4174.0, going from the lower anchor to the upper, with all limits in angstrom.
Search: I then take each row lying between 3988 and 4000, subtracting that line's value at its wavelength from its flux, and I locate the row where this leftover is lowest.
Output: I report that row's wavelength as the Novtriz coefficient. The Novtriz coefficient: 3991.5 angstrom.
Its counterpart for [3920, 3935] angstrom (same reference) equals 3921.5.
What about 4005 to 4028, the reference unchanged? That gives 4009.0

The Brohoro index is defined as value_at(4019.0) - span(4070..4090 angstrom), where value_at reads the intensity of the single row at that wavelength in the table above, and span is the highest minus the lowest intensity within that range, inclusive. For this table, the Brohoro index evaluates 47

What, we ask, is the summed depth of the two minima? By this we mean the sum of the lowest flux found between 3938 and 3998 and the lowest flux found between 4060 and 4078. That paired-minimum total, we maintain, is 97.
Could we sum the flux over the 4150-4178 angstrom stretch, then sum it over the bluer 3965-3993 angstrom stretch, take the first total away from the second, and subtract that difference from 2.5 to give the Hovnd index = -79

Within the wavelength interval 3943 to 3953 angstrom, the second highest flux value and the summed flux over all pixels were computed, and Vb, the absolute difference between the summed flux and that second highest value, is 147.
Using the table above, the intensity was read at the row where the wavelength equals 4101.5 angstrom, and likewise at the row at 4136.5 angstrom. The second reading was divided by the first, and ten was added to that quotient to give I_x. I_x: 10.8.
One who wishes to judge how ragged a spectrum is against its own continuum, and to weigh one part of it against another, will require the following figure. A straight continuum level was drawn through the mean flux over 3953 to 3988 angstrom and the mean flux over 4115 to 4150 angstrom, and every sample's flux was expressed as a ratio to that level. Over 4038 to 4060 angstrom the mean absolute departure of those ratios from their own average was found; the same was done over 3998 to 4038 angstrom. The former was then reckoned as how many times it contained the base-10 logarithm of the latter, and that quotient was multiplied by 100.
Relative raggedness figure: -2.8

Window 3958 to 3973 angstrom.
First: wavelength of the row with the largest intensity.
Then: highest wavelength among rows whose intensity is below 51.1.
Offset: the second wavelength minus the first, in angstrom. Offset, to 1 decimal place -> 2.5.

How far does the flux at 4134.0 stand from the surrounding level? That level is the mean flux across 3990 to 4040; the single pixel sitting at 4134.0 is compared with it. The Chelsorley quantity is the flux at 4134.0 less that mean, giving -7.8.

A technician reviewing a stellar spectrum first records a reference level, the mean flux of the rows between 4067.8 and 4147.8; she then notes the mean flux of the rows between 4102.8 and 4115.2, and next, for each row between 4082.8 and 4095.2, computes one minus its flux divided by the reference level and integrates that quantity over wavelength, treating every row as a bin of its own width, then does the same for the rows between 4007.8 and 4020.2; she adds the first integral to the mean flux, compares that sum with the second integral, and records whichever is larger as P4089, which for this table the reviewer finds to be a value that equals 48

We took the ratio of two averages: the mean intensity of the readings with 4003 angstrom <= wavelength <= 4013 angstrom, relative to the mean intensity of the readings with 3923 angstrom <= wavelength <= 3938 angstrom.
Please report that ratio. 1.09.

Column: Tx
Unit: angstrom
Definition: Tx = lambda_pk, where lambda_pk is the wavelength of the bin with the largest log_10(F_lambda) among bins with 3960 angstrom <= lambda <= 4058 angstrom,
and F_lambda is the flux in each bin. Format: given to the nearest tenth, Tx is 3999.0 angstrom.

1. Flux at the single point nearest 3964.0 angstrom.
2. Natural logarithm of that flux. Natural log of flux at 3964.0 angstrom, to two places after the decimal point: 3.87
